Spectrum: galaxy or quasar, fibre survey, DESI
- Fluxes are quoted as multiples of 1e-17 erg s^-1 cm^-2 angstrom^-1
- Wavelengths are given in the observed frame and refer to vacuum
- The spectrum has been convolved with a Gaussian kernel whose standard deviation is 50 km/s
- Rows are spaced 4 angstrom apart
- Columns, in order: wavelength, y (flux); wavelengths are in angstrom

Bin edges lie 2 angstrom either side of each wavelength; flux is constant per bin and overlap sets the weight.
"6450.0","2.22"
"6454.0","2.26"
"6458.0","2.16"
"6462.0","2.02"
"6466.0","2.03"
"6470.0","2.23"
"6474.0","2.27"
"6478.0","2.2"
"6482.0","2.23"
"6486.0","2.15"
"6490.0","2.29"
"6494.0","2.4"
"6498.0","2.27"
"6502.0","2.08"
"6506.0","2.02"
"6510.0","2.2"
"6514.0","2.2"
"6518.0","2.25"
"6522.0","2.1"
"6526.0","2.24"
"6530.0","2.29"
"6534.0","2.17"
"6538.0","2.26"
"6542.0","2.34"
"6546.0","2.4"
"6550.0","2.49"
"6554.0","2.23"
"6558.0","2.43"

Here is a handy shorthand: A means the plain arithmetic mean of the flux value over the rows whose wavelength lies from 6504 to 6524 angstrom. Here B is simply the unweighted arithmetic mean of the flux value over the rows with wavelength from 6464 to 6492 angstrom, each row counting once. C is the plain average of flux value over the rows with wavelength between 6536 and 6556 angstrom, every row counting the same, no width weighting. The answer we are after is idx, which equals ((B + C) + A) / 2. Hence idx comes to 3.349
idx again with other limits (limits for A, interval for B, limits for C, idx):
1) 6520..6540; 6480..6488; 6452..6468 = 3.260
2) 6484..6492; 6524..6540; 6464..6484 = 3.326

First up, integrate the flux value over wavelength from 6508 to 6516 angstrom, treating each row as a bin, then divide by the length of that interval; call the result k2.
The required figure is 2.20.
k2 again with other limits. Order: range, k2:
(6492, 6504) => 2.25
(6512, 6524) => 2.18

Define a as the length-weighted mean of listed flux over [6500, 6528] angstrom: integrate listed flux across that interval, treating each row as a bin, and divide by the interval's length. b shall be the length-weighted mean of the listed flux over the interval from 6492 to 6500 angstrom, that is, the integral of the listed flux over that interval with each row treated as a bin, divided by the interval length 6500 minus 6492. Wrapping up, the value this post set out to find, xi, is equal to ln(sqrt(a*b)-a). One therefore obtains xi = -2.4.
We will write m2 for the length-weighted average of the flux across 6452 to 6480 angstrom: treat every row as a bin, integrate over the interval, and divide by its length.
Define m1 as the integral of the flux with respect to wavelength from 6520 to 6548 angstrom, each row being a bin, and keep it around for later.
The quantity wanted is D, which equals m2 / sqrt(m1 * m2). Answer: 0.185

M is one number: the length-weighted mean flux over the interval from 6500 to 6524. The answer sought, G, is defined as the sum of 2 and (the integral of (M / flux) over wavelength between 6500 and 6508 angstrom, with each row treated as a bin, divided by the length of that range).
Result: 3.04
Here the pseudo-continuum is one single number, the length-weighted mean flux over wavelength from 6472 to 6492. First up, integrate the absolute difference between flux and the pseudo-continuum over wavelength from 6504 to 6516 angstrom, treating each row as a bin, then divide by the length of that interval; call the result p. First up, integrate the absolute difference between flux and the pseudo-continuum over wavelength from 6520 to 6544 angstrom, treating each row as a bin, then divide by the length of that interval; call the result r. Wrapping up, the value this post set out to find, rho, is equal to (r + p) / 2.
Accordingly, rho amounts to 0.078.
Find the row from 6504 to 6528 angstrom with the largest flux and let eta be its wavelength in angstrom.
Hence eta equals 6518.0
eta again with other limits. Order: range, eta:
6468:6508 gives 6494.0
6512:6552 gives 6550.0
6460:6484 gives 6474.0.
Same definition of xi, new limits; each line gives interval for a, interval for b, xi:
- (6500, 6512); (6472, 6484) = -2.7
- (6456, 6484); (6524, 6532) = -3.0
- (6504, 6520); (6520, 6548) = -3.1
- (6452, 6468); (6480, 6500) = -2.6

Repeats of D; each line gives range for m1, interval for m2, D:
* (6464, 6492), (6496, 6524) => 0.187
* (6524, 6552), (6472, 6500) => 0.187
